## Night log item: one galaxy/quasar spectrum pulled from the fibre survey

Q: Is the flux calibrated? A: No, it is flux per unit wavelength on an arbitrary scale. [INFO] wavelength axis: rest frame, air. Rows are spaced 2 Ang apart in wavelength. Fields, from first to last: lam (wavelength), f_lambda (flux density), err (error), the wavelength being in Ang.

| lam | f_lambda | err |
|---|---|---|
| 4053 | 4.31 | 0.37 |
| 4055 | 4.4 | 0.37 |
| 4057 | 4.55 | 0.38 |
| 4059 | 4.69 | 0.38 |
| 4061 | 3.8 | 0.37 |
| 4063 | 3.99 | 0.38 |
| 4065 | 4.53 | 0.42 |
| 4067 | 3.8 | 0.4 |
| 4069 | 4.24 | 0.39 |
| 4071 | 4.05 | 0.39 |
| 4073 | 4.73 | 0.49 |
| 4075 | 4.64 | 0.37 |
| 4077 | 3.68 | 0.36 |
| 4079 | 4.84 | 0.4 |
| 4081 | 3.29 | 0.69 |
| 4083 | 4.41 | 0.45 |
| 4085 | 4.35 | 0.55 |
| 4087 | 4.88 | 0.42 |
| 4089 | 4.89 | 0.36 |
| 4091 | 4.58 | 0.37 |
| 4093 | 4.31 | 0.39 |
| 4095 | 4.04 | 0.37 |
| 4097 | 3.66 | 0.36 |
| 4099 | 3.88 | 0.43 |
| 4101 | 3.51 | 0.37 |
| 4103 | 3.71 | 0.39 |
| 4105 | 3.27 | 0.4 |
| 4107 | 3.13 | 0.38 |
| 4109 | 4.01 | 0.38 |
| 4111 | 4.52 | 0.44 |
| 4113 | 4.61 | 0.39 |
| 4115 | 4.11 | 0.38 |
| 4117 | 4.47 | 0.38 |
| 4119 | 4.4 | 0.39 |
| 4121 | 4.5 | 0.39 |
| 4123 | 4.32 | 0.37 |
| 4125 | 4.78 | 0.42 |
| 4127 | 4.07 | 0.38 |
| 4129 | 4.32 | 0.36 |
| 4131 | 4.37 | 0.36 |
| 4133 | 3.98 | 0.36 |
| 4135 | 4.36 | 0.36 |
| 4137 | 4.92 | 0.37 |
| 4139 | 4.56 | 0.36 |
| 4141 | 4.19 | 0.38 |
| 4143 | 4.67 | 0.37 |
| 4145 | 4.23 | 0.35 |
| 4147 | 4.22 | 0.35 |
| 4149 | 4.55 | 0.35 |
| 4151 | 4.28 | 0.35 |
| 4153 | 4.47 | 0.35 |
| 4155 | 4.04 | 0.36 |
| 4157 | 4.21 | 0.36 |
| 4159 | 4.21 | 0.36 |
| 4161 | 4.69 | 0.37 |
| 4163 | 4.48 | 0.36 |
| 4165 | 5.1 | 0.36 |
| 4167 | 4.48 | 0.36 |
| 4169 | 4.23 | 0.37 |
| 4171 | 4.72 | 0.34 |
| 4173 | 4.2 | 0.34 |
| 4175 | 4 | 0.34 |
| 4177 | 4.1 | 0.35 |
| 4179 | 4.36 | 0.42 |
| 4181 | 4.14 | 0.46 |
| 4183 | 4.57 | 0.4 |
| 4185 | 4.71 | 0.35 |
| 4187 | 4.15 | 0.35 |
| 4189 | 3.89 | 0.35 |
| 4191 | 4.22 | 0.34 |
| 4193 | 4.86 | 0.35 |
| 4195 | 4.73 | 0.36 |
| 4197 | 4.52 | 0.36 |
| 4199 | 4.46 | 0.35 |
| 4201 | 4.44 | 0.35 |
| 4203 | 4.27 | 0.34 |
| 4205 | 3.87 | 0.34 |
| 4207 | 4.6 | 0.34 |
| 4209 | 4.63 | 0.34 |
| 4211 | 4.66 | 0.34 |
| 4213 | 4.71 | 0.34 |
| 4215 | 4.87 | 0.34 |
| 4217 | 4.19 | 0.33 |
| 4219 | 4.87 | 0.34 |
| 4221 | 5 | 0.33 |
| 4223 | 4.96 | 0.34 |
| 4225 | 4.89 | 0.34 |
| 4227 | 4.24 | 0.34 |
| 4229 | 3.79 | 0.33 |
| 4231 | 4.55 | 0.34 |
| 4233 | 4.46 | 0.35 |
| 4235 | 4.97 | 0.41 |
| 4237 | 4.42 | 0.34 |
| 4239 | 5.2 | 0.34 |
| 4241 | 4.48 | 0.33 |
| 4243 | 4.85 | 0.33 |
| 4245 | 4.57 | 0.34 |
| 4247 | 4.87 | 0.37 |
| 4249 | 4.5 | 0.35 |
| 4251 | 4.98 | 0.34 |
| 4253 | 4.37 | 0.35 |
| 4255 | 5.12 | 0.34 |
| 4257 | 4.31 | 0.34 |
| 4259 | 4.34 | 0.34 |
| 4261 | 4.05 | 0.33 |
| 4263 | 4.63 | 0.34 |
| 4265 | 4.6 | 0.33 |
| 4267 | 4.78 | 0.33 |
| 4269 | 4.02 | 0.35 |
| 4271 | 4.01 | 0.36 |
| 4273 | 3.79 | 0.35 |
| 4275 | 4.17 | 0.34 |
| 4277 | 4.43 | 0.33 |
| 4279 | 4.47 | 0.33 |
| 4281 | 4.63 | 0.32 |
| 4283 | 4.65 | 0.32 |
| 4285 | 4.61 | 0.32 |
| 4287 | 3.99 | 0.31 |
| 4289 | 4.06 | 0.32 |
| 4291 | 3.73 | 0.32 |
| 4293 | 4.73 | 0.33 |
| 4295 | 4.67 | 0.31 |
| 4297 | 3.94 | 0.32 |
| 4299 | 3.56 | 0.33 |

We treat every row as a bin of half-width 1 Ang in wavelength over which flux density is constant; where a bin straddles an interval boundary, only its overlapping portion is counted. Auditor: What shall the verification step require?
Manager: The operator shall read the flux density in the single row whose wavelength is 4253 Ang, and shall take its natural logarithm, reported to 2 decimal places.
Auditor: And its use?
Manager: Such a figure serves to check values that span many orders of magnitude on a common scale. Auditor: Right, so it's 1.47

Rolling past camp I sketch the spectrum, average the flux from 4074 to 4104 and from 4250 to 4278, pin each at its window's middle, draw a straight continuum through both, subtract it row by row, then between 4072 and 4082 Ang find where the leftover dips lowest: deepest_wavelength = 4081 Ang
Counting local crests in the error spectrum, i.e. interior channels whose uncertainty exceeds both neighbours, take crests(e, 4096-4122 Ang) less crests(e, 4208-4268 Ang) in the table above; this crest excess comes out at -2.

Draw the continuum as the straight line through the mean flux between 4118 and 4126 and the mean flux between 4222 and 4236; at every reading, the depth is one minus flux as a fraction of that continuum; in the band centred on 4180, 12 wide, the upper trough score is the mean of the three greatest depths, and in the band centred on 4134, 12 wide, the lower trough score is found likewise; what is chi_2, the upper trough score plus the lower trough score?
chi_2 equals 0.16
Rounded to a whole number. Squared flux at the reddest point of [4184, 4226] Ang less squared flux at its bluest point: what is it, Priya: 2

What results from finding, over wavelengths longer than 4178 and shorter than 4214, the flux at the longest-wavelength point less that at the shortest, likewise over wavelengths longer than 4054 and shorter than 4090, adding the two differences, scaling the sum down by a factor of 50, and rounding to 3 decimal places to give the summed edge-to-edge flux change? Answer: 0.017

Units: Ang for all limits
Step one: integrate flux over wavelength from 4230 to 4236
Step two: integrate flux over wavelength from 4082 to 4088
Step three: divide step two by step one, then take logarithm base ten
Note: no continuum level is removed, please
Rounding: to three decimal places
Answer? -0.011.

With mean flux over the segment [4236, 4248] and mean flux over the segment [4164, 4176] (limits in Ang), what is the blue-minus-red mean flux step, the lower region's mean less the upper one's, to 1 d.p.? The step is -0.3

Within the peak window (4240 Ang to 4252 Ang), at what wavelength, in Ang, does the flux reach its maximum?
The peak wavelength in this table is 4251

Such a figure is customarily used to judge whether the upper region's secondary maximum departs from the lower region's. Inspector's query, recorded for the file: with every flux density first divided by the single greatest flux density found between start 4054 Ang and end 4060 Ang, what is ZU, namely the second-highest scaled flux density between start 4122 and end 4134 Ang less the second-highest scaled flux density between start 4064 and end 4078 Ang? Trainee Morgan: -0.058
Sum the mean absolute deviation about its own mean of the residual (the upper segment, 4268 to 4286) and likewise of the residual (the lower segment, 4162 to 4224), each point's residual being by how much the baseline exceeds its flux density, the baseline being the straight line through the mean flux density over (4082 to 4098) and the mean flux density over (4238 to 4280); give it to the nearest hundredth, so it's 0.55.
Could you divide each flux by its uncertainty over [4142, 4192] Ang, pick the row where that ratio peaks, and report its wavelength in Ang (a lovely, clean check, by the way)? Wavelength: 4165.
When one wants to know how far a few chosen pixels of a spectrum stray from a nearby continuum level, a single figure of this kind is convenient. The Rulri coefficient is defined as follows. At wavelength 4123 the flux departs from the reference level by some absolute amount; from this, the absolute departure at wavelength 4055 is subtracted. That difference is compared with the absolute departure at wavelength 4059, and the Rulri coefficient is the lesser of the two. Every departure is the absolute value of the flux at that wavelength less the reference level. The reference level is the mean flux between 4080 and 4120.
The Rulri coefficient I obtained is -0.1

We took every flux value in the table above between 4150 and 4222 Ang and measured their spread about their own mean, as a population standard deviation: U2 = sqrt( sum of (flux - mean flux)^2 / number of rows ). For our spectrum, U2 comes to 0.310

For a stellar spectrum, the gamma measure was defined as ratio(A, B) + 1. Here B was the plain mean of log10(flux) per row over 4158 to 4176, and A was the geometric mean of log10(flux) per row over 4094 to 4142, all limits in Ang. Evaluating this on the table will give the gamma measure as 1.95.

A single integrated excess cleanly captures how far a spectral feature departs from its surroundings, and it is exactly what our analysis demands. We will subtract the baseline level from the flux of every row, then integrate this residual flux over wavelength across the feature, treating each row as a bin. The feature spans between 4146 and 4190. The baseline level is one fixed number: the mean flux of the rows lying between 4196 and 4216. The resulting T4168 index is -7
